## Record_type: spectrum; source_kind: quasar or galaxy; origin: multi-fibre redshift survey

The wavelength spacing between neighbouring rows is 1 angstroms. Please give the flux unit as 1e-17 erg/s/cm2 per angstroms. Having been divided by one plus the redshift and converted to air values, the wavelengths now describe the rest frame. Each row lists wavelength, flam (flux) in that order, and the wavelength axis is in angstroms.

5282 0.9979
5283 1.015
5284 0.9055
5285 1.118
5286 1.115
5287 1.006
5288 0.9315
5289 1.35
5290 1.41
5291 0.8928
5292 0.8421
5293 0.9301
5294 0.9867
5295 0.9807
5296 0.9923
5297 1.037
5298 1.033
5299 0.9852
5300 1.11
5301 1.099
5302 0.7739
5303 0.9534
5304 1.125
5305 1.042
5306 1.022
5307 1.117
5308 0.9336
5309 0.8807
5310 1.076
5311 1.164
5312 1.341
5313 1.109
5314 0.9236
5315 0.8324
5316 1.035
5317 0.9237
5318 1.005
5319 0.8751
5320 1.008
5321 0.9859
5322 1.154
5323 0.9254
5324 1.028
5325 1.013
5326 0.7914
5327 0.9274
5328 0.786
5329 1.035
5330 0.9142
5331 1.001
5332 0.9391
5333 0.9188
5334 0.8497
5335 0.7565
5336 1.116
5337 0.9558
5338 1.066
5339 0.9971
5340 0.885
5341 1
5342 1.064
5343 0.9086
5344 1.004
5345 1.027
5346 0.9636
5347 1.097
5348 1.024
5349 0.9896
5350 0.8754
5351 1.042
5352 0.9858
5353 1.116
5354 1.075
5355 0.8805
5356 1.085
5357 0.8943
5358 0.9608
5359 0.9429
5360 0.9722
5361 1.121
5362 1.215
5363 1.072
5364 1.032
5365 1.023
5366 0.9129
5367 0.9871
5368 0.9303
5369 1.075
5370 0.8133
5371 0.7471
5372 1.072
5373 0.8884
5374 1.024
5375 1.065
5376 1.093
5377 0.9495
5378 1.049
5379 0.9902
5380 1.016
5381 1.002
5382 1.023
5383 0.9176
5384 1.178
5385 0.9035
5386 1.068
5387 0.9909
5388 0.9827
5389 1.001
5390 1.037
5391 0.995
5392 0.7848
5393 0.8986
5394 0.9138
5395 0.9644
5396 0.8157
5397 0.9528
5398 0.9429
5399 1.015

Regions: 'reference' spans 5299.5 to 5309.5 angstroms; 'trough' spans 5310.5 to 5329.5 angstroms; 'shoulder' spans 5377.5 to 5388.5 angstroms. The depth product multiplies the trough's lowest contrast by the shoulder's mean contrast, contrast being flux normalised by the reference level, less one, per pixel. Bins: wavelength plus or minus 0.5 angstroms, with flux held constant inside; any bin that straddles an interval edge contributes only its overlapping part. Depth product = -0.0012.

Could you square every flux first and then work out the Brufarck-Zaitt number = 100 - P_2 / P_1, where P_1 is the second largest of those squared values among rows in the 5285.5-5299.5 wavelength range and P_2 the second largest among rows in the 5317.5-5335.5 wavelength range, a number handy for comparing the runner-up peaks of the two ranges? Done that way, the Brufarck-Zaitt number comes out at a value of 99.4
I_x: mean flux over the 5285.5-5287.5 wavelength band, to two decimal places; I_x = 1.06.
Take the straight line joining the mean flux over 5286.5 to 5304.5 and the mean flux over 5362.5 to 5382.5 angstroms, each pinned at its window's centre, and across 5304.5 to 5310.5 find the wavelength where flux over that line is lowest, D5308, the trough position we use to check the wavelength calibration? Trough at 5309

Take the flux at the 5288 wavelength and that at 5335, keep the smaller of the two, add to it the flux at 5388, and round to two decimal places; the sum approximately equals 1.74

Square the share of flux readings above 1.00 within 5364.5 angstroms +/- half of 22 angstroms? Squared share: 0.25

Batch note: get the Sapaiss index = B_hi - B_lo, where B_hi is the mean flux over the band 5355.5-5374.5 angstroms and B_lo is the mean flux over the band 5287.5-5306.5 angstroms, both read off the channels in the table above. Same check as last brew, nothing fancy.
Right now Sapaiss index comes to -0.038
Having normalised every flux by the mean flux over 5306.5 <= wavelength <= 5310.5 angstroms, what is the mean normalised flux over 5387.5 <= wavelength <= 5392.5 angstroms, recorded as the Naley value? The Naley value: 0.958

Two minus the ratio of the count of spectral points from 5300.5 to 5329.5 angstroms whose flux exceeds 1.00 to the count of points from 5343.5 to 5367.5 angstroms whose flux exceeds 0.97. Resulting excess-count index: 1.06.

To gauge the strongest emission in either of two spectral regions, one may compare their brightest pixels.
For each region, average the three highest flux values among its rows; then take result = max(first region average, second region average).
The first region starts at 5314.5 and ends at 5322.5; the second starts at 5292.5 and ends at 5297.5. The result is 1.07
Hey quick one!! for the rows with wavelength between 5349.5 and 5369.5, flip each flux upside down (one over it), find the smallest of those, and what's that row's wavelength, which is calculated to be 5362 angstroms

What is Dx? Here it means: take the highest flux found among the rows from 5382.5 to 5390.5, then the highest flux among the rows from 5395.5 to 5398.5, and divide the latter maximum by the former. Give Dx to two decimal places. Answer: 0.81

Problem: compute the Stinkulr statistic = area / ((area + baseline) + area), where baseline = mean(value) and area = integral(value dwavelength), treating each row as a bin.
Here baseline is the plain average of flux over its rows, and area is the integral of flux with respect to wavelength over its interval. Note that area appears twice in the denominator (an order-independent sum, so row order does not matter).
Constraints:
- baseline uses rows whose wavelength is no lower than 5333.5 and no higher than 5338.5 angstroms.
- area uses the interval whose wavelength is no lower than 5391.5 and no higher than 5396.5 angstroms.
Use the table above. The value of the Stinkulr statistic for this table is 0.451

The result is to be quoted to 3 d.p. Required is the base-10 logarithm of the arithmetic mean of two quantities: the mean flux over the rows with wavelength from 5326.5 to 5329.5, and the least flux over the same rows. -0.070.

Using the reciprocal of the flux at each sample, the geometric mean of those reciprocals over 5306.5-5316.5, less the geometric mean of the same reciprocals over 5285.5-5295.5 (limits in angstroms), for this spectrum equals 0.00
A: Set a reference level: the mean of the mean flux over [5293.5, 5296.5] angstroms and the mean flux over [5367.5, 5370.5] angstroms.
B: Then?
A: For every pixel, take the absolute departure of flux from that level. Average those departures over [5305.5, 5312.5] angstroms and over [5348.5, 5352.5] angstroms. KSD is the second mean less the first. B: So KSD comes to -0.091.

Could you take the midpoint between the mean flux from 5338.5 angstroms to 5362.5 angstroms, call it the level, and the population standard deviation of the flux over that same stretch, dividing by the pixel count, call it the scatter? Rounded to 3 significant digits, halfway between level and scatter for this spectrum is 0.545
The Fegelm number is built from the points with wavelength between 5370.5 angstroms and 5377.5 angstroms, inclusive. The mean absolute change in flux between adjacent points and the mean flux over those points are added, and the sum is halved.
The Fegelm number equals 0.560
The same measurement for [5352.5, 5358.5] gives 0.571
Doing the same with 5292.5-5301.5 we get 0.528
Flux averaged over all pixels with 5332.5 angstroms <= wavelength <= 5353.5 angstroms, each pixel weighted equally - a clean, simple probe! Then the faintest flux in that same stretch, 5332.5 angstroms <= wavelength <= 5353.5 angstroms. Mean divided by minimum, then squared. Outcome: 1.7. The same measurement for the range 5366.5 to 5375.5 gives 1.6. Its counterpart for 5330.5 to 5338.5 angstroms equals 1.6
